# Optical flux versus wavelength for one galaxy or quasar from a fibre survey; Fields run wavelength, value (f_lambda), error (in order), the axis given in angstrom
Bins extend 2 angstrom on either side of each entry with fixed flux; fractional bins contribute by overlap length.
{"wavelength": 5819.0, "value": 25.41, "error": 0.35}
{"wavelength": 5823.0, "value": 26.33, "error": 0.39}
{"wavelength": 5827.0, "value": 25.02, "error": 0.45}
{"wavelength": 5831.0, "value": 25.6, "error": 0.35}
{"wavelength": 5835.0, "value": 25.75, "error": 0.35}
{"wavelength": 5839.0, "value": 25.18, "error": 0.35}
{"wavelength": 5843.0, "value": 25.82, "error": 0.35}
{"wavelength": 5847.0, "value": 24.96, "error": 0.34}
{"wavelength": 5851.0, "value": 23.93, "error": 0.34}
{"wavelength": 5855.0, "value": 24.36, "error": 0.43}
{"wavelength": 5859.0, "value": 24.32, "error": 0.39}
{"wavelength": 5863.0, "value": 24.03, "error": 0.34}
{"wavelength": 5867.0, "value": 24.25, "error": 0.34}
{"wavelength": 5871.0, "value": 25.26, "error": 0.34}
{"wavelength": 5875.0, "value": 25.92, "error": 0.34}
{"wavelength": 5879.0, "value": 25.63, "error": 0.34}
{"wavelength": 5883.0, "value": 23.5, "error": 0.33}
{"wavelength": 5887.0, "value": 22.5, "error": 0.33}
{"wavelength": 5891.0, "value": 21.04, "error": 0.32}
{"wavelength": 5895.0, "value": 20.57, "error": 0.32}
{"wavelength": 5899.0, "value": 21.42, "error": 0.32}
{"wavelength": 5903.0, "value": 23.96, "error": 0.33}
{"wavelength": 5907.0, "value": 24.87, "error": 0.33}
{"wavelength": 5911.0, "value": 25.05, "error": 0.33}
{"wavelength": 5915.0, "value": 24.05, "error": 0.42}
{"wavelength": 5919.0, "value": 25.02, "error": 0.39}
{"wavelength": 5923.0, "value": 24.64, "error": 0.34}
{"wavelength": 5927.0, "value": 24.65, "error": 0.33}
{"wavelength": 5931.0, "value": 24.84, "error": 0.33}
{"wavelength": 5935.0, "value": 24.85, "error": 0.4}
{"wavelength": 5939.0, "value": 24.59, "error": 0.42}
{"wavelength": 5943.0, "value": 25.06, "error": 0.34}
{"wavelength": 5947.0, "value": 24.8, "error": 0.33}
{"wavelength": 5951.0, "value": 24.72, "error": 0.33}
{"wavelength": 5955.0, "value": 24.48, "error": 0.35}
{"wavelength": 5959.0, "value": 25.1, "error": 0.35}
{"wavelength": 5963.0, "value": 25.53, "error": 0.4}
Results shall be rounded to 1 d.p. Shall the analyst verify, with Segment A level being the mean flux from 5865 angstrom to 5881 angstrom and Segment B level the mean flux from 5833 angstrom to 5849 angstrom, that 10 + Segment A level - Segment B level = 9.8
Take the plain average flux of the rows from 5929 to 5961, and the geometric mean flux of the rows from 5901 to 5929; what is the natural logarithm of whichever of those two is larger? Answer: 3.211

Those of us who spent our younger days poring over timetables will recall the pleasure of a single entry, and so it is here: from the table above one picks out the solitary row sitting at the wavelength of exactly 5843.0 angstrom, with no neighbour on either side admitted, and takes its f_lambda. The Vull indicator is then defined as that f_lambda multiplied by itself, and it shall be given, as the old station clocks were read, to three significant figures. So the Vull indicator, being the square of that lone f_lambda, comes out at 667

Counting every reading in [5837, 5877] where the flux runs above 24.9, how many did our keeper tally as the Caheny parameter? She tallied 5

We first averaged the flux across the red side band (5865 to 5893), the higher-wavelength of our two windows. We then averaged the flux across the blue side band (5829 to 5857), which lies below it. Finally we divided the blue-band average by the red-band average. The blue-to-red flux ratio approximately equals 1.04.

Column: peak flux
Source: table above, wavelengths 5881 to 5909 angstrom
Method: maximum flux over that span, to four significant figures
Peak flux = 24.87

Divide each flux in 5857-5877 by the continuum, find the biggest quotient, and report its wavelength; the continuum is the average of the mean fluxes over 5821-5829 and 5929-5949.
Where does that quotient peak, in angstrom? 5875.0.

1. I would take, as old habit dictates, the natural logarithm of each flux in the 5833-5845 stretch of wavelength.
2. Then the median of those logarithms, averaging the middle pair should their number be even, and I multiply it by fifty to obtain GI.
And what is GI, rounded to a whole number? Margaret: 162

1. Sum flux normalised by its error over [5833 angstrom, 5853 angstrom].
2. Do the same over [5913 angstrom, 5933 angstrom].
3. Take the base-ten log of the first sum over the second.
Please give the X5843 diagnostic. 0.024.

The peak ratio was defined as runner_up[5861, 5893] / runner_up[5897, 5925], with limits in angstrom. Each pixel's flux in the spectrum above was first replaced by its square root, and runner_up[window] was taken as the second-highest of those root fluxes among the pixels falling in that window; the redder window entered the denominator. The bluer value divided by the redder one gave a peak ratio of 1.01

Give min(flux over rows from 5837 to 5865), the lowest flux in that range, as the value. 23.93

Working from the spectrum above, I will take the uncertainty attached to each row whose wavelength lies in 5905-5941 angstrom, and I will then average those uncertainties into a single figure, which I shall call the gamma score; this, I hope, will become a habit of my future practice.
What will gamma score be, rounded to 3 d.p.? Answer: 0.366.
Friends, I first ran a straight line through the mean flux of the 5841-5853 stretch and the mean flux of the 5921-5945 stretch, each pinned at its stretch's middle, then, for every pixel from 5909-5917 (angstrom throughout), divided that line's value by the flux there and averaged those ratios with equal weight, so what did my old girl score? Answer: 1.01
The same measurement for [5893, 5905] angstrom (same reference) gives 1.13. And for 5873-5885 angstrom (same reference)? 1.00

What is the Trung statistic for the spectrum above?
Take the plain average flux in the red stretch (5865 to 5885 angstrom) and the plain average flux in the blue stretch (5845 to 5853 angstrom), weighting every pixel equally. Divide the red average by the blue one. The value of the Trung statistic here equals 1.02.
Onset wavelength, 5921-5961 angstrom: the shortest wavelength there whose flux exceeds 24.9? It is 5943.0 angstrom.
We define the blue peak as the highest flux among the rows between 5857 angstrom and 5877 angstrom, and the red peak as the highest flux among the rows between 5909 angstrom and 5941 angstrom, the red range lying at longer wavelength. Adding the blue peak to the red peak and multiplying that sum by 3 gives 153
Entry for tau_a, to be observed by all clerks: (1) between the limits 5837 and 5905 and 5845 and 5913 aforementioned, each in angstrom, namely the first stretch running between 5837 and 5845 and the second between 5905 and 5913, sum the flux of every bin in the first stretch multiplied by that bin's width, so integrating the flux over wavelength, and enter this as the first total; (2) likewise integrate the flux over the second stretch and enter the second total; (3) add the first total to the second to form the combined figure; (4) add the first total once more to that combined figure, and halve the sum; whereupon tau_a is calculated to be 304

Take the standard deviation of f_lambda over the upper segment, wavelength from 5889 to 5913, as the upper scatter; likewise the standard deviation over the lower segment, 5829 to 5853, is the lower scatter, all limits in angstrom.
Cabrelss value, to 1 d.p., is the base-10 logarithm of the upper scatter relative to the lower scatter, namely 0.5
